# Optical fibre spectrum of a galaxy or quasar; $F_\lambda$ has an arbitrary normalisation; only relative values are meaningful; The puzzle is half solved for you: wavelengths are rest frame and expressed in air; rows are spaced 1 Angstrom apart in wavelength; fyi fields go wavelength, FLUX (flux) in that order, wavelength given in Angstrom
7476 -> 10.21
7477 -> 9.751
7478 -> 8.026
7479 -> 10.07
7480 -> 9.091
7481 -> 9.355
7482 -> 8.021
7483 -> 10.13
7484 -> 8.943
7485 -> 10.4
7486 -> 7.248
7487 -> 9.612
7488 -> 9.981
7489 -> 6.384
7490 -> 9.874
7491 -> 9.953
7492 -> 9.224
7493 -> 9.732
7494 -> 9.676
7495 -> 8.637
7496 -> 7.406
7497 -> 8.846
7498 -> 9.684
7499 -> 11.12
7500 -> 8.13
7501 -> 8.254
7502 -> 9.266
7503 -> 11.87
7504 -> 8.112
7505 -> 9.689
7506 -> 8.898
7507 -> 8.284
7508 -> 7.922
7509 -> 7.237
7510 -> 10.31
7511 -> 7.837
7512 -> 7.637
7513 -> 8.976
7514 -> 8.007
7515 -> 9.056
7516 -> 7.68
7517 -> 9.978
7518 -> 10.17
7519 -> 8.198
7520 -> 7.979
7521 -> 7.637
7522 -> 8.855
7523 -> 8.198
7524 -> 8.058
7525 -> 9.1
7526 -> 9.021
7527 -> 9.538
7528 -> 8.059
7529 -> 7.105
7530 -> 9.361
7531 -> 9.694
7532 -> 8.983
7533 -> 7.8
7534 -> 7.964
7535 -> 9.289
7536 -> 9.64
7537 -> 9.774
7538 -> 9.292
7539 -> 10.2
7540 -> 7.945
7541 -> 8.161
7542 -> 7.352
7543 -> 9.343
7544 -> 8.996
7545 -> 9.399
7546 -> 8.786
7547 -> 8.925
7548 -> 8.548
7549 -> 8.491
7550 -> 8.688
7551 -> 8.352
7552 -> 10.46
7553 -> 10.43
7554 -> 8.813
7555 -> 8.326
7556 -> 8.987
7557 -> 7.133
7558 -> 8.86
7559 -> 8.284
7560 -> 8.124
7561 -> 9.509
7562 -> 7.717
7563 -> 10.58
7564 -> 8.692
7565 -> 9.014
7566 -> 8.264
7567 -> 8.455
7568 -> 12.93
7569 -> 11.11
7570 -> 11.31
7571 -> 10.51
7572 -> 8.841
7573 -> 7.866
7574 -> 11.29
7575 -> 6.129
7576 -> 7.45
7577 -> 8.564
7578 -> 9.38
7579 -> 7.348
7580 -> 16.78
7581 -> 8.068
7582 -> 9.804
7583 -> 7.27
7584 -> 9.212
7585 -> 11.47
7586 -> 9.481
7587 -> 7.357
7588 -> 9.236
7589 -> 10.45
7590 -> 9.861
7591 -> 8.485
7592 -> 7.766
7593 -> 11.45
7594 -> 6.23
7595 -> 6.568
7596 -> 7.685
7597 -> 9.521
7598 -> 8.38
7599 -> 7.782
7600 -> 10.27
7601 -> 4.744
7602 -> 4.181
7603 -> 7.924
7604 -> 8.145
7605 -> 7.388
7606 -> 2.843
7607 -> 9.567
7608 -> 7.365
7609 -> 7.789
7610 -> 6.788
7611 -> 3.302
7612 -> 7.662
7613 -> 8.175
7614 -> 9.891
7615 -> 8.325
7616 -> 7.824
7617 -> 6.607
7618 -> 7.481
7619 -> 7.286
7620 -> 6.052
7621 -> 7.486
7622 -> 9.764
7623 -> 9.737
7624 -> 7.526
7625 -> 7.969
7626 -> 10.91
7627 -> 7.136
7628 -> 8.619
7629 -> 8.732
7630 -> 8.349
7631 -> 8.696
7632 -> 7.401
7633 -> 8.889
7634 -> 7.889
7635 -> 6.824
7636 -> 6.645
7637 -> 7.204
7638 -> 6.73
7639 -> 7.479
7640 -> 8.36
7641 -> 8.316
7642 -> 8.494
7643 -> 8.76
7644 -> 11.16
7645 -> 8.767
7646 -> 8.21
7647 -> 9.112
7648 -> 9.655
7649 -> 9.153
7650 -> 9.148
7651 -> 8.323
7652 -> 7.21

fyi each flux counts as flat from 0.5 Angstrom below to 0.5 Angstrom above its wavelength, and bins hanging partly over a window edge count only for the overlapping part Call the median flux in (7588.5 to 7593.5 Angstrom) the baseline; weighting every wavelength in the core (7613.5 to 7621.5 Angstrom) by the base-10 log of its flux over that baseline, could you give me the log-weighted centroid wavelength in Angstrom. 7618.3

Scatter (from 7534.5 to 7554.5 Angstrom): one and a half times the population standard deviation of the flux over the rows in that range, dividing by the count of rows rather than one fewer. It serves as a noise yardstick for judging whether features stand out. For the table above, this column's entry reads 1.19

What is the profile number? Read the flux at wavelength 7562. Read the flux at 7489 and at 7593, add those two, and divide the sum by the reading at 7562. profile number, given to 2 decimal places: 2.31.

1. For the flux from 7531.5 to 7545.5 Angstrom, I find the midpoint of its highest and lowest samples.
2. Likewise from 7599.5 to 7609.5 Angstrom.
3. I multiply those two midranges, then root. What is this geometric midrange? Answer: 7.6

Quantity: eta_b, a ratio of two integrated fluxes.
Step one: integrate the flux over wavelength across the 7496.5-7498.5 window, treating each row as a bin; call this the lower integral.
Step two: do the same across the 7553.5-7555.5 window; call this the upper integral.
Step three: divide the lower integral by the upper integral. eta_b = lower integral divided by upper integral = 1.08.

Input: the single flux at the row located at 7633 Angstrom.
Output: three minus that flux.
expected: -5.9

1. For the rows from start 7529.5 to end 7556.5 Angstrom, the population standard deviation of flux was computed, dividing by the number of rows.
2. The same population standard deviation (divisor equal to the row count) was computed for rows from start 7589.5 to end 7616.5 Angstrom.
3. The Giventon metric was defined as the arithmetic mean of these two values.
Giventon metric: 1.38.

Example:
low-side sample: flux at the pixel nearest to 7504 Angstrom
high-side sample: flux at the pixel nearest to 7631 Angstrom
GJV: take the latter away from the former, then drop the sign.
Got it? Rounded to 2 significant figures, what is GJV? 0.58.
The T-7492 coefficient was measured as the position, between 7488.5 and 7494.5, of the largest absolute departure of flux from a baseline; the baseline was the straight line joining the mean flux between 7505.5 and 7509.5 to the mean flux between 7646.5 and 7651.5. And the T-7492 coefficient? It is 7491 Angstrom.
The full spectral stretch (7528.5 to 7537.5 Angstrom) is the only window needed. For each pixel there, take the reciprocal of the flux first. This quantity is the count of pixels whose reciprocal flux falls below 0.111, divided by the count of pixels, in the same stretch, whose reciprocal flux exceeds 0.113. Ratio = 1.67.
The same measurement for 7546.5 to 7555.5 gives 0.33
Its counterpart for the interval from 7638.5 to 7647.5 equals 0.29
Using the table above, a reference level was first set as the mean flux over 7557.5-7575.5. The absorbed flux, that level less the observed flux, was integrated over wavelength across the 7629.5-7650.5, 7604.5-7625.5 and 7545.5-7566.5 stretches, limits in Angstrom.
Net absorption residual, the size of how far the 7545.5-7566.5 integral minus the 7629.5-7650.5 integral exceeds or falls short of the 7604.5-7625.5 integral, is 48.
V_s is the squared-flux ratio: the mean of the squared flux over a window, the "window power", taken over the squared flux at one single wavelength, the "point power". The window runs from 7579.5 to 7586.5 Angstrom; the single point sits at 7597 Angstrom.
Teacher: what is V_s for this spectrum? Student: 1.26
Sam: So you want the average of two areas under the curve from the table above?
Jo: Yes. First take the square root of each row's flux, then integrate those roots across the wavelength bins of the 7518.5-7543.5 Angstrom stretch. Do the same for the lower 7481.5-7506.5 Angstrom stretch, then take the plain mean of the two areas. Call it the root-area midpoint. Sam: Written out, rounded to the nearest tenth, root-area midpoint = 74.5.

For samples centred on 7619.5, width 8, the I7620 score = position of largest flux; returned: 7622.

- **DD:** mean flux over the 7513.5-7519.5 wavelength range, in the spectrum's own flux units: 8.85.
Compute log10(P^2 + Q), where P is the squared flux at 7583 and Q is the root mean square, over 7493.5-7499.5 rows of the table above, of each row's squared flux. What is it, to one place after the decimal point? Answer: 3.5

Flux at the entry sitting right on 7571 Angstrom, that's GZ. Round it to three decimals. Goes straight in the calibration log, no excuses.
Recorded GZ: 10.510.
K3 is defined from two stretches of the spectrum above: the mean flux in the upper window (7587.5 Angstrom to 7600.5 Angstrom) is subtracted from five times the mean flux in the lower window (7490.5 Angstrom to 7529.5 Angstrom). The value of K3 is 35.3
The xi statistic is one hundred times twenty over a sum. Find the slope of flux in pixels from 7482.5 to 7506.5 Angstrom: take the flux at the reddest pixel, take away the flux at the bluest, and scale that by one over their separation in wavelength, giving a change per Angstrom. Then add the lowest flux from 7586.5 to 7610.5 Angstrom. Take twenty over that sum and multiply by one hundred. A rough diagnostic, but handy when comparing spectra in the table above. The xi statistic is 717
